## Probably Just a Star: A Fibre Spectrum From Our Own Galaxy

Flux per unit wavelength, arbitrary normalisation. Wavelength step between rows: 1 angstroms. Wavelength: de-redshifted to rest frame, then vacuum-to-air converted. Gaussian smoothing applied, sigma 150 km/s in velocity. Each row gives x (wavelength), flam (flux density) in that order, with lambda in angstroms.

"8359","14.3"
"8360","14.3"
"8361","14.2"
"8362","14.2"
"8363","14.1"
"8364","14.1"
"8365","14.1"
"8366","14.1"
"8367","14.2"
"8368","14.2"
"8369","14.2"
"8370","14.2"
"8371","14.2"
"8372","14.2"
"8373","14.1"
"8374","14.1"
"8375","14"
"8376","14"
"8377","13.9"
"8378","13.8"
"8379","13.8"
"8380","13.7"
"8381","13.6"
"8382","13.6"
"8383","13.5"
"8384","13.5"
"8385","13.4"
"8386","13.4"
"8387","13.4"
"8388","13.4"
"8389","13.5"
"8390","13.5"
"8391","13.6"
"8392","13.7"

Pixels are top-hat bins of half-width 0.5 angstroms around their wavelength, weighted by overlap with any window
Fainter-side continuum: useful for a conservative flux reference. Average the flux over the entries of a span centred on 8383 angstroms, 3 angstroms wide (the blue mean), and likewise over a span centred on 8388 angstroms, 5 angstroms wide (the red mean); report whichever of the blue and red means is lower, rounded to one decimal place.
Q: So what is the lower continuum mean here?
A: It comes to 13.4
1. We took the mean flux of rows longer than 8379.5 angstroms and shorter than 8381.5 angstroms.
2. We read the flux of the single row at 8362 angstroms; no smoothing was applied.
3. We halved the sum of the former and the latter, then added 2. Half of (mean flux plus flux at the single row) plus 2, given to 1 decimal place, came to 15.9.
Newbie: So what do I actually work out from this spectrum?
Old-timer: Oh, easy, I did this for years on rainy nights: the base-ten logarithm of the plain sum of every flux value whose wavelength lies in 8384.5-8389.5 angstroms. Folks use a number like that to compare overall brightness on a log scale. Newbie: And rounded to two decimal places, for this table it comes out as 1.83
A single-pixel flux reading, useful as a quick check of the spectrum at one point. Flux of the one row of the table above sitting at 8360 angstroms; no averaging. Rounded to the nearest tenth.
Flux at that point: 14.3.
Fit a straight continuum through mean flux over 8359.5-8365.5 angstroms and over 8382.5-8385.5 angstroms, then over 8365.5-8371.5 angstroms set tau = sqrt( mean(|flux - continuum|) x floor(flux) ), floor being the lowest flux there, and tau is 1.73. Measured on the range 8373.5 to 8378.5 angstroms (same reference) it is 1.79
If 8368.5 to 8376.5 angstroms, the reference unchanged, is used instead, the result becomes 1.99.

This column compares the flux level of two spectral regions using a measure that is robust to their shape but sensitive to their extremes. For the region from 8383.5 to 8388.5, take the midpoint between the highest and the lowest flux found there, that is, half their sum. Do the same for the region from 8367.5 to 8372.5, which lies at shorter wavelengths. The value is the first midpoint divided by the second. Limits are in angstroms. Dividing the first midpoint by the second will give 0.95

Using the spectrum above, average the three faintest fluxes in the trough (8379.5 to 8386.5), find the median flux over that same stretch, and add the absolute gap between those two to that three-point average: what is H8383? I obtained 13.5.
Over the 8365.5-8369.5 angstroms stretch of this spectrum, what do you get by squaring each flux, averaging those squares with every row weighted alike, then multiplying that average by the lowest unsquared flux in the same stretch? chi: 2833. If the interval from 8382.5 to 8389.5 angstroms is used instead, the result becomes 2422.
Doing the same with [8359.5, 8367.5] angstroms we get 2828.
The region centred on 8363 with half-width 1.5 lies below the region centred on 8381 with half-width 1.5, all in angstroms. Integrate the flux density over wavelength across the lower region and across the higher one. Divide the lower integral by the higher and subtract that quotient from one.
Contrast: -0.04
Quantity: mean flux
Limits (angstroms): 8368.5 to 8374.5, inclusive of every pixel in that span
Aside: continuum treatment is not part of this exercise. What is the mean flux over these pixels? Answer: 14.2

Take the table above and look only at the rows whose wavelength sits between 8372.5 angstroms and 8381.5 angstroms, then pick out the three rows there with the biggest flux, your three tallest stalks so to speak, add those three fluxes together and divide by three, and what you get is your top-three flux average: 14.1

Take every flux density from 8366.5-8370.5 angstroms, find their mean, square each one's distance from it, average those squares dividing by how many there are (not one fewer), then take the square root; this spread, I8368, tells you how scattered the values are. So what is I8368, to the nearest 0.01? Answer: 0.00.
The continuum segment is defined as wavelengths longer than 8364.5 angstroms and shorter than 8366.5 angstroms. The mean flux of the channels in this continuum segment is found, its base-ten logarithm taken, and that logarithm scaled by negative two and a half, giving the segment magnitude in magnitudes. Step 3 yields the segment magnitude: -2.87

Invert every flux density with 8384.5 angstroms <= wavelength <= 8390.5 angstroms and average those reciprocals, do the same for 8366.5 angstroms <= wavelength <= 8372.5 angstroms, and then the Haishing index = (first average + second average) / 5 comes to 0.0290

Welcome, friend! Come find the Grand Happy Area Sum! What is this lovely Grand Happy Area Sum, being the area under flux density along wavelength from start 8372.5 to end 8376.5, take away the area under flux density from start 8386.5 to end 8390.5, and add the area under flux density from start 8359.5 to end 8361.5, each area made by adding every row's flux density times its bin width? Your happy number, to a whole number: 31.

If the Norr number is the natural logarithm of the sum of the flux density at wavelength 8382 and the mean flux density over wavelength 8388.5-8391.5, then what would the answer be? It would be 3.30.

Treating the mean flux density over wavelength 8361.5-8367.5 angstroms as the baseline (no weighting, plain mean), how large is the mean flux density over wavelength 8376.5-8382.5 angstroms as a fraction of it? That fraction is 0.972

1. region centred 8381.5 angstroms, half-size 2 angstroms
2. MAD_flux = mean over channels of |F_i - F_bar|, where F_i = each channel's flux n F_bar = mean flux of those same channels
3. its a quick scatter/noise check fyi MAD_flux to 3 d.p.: 0.050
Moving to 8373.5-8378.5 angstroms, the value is 0.088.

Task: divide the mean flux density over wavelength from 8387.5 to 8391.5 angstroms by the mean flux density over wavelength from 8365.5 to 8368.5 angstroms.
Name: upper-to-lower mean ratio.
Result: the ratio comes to 0.953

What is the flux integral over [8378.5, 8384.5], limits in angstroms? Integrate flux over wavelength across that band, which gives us 81.7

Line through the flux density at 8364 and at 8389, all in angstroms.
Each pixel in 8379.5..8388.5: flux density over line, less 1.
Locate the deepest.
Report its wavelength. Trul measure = 8385 angstroms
